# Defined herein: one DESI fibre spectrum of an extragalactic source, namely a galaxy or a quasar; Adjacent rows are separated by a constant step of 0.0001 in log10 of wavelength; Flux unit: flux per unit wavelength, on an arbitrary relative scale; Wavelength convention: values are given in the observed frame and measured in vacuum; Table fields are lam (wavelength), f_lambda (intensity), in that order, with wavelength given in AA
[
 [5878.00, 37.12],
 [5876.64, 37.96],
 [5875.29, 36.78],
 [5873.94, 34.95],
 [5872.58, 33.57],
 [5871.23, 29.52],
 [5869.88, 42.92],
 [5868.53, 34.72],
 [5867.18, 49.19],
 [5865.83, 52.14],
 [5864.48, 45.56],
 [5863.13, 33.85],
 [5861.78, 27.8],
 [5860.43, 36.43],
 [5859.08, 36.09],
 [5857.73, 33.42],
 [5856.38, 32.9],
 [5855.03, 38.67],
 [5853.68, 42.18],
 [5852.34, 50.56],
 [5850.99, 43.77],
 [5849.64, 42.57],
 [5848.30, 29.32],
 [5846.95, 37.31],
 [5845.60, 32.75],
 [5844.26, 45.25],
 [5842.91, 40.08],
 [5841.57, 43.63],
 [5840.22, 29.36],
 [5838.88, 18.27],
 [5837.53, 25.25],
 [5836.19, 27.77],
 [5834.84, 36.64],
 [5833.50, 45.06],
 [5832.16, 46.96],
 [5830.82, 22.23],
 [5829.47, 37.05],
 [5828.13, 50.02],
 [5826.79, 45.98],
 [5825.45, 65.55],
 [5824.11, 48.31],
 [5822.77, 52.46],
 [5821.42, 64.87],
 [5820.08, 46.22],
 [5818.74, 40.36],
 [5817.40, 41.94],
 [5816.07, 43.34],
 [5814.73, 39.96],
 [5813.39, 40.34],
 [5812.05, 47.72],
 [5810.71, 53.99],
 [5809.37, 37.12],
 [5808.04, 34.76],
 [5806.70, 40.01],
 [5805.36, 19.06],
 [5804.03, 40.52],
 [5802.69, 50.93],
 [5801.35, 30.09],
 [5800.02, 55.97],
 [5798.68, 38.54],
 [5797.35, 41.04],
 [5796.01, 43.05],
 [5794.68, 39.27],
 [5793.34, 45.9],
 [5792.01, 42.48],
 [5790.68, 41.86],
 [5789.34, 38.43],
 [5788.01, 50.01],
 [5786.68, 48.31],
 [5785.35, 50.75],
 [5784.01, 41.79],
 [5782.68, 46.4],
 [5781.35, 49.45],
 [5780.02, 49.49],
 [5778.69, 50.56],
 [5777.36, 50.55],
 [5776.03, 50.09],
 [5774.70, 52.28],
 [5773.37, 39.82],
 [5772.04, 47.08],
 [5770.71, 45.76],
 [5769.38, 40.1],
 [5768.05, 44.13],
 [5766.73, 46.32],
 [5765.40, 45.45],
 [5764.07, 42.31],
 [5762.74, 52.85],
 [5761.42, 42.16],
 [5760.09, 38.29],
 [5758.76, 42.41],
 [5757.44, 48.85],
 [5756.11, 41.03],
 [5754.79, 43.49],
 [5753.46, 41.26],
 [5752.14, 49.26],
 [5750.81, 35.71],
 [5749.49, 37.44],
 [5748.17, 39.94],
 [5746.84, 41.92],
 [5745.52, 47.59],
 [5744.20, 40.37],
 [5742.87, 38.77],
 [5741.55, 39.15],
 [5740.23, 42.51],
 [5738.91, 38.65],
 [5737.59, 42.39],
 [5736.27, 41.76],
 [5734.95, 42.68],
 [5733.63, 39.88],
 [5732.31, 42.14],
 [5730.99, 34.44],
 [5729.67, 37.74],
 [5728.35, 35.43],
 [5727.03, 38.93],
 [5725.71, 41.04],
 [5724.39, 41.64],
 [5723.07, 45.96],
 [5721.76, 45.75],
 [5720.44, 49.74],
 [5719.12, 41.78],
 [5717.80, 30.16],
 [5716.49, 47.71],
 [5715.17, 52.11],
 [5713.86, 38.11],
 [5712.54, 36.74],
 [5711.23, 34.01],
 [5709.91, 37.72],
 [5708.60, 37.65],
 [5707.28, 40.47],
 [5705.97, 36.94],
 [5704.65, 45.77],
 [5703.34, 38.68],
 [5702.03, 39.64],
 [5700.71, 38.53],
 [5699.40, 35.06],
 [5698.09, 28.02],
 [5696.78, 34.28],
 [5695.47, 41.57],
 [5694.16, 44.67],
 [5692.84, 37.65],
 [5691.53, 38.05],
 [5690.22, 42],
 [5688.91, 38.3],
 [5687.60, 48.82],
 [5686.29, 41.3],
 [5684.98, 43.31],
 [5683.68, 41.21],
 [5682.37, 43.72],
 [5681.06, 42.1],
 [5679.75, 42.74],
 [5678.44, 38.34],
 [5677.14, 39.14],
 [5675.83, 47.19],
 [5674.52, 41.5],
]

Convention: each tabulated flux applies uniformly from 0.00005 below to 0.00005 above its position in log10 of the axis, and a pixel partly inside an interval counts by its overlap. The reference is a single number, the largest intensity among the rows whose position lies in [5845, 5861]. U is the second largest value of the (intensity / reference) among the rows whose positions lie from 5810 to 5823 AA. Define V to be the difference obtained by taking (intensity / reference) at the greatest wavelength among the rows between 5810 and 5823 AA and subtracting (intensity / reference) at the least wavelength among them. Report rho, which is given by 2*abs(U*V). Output 0.06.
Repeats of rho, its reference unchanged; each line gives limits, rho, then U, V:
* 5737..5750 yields 0.16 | 0.84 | -0.098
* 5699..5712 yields 0.03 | 0.80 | -0.021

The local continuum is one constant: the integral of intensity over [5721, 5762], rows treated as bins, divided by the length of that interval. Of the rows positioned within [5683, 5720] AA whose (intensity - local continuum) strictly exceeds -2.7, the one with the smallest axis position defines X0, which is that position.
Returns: 5683.68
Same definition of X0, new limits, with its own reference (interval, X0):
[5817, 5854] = 5817.40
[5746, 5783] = 5746.84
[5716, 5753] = 5716.49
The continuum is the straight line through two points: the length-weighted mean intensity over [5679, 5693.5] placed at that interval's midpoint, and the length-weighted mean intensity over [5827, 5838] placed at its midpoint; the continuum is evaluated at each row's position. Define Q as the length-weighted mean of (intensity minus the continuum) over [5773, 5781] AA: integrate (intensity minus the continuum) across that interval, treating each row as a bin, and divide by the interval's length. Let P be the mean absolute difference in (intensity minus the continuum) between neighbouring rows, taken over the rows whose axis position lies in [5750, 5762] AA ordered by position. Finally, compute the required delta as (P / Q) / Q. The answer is 0.06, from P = 6.1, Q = 10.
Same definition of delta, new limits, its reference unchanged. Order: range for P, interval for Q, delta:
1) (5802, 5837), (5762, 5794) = 0.17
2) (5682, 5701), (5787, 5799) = 0.26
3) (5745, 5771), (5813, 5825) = 0.06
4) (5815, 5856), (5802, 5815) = 1.24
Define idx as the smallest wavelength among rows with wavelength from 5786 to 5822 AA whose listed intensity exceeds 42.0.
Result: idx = 5786.68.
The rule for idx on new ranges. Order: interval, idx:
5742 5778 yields 5745.52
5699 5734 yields 5704.65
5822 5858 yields 5822.77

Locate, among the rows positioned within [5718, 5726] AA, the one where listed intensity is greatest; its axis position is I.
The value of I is 5720.44 AA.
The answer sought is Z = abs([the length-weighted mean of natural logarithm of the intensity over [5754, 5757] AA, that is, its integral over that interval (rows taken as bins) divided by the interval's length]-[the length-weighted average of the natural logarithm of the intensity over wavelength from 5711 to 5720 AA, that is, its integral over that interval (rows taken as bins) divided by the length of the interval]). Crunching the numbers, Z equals 0.059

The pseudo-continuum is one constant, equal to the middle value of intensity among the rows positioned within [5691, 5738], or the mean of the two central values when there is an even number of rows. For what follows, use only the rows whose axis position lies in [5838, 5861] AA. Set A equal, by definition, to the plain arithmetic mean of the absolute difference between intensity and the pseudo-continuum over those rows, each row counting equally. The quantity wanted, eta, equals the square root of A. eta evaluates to 2.44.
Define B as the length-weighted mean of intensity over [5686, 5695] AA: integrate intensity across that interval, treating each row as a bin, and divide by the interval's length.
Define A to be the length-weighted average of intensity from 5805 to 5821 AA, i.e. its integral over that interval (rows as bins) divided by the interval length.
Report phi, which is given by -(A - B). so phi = 0.3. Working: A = 41.2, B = 41.5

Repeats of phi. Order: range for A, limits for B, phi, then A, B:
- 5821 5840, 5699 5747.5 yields -0.7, 41.3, 40.6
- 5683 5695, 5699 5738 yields -1.3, 41.7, 40.4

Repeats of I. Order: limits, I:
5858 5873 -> 5865.83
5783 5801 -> 5800.02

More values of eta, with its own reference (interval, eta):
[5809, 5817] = 2.28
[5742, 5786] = 2.41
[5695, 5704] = 1.87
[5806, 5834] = 2.86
